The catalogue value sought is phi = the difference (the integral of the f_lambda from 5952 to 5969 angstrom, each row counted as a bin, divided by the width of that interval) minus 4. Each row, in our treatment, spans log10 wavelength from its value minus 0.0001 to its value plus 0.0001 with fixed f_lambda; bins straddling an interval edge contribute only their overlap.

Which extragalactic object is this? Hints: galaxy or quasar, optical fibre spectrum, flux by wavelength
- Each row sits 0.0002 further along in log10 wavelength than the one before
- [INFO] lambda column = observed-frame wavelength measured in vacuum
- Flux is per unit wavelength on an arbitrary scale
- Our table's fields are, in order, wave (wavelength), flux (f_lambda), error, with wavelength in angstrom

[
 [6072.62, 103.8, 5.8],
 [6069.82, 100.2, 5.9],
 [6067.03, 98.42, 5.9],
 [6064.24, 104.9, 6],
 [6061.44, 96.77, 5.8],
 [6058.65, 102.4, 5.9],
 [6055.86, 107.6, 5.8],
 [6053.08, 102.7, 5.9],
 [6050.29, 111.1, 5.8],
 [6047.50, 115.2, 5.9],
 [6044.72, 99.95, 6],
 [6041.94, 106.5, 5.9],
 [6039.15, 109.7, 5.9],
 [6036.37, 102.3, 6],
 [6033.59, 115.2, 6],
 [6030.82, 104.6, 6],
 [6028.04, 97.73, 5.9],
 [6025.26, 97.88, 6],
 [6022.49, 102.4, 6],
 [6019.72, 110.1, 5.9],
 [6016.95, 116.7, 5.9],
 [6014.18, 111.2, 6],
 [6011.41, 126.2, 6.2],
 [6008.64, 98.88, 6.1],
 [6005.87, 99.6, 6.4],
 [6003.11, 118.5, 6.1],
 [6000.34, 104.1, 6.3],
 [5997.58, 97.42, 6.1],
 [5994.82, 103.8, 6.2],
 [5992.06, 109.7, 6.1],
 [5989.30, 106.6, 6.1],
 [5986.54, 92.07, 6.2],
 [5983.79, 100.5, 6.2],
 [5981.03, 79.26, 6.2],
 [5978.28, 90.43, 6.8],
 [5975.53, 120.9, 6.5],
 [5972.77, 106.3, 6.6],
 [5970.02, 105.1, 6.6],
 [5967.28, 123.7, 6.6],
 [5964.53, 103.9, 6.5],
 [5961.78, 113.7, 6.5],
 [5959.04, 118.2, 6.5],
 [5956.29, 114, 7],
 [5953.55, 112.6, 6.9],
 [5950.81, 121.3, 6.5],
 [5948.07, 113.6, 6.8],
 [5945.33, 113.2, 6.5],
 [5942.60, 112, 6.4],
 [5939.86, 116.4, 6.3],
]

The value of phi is 110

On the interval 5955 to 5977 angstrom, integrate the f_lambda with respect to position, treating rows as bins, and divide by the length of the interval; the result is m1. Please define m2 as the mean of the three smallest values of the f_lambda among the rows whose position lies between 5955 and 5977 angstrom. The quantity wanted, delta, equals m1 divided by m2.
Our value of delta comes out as 1.08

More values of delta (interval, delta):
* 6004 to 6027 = 1.09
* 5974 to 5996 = 1.15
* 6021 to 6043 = 1.05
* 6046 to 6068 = 1.06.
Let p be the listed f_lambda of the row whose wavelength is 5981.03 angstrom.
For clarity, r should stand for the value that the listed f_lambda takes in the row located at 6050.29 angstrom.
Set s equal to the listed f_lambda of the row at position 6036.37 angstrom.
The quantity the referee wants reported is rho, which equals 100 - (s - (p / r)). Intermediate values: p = 79.26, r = 111.1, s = 102.3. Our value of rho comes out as -2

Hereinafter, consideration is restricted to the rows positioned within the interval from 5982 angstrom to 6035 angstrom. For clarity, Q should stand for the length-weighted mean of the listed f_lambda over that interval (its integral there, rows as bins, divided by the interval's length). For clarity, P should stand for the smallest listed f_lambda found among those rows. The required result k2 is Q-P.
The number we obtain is 13.7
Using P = 92.07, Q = 106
